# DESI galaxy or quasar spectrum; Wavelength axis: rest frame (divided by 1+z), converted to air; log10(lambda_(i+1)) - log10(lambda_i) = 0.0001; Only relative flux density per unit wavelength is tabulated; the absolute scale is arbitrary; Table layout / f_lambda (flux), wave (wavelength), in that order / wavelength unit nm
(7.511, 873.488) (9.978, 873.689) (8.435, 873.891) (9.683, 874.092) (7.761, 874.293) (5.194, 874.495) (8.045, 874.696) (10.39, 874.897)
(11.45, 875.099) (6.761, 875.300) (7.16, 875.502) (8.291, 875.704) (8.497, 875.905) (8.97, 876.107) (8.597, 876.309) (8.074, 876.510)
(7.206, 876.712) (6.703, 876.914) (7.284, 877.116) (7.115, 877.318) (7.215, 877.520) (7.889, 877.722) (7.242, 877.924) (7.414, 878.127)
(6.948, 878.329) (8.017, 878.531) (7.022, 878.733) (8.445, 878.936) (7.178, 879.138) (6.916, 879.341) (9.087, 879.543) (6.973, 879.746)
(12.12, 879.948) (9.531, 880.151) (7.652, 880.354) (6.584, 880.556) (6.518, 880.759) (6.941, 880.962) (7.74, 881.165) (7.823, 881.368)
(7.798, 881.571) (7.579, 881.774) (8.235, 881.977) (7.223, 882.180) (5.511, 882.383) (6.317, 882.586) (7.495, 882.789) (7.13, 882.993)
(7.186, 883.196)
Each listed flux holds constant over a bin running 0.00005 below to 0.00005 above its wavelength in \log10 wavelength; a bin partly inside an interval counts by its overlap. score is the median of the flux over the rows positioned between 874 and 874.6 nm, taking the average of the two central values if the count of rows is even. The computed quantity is 7.76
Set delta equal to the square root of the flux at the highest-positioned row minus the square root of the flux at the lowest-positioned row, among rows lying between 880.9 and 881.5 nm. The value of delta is 0.16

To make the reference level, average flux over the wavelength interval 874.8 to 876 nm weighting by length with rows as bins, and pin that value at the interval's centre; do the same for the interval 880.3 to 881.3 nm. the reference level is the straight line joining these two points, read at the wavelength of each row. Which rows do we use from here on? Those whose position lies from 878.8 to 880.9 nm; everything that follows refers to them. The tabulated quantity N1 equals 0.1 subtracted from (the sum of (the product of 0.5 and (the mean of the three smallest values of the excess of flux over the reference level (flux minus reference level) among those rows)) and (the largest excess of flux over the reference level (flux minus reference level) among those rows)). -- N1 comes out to 4.4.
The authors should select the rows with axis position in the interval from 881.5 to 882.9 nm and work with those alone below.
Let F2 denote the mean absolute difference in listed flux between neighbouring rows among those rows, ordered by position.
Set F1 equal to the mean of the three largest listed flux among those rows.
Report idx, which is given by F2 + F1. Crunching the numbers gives 8.8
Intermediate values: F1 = 7.9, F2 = 0.9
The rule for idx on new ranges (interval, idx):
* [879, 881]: 12.0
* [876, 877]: 9.1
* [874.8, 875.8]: 11.9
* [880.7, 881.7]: 8.1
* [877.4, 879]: 8.9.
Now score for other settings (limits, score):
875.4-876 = 8.29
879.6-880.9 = 7.31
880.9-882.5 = 7.66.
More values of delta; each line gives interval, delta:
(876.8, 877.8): 0.22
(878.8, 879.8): -0.27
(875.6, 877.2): -0.18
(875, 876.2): -0.39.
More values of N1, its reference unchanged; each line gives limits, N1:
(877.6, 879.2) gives 0.3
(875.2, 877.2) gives -0.5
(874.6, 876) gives 1.8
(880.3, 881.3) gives 0.5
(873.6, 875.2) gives 1.5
